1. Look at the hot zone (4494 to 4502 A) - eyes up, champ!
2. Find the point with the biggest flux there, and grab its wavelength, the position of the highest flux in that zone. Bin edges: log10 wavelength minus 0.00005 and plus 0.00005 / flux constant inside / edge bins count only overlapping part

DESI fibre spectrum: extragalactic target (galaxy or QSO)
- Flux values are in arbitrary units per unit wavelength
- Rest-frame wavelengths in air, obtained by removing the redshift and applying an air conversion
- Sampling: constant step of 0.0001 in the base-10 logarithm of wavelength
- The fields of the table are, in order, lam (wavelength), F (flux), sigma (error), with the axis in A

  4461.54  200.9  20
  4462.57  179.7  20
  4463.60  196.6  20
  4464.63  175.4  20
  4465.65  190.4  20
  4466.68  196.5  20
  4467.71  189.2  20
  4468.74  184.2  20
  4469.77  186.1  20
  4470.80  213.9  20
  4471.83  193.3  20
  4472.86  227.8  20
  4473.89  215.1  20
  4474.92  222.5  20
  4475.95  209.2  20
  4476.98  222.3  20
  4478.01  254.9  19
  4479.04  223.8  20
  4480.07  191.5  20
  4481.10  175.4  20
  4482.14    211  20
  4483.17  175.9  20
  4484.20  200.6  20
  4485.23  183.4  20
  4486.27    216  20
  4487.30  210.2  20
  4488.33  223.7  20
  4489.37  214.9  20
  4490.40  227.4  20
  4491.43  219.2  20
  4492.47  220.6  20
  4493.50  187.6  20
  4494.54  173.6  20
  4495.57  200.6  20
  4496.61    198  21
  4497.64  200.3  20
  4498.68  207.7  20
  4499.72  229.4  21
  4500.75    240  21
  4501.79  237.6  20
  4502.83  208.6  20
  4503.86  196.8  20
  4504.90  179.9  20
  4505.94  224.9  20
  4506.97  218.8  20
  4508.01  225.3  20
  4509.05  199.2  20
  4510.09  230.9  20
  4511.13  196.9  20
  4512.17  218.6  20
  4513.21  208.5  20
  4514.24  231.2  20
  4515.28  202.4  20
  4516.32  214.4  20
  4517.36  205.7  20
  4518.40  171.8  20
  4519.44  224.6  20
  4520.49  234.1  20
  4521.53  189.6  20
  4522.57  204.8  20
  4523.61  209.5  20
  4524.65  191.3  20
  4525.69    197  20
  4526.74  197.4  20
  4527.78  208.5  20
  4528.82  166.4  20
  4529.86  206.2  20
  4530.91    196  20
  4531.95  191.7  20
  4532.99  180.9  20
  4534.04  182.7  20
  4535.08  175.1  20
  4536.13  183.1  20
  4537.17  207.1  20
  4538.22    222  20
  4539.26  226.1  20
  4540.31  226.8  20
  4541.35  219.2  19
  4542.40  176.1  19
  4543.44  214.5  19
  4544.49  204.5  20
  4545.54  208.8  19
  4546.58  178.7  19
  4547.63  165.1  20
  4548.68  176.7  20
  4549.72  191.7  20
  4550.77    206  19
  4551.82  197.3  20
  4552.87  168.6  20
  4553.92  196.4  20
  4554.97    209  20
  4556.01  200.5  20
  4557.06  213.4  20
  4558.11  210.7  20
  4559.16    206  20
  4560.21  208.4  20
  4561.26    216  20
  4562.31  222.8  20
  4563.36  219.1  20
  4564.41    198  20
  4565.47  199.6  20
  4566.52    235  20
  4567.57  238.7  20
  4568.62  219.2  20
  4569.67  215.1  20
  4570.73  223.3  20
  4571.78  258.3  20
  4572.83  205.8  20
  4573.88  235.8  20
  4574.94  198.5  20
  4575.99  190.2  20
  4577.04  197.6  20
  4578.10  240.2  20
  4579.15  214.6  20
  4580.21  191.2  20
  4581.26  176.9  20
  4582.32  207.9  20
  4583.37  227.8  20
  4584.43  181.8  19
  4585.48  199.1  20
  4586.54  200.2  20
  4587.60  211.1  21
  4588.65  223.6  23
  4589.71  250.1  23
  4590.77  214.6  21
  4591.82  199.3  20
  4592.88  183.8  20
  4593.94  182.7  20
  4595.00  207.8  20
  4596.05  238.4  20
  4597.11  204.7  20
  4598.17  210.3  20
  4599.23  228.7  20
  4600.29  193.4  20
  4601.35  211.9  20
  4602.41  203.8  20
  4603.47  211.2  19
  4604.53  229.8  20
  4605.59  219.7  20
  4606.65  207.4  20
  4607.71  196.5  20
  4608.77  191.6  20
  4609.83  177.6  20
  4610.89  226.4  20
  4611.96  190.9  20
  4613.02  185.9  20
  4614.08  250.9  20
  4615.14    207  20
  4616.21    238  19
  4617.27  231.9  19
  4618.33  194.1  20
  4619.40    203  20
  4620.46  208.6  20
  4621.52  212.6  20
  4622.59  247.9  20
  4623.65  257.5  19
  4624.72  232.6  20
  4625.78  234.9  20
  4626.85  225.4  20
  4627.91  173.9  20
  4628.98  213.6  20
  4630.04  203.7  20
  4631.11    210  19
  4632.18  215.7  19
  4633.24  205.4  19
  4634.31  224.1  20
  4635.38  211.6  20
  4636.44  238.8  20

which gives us 4500.75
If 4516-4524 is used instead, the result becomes 4520.49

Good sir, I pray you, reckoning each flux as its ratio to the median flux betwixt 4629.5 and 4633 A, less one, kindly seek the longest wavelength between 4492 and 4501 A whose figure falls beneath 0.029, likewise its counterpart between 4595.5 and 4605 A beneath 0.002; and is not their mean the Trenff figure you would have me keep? 4550.5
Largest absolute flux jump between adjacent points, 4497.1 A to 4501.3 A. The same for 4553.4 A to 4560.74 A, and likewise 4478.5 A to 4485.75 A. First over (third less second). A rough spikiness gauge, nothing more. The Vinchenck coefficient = 1.0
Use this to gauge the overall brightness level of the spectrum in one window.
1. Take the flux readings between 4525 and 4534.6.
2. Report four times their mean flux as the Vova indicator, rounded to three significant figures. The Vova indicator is 767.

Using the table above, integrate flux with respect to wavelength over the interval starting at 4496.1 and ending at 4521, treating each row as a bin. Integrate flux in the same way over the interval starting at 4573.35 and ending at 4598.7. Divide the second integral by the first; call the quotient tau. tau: 0.99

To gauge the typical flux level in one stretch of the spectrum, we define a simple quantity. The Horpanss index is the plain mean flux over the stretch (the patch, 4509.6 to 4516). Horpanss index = 215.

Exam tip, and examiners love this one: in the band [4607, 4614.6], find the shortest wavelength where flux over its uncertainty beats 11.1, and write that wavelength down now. 4610.89 A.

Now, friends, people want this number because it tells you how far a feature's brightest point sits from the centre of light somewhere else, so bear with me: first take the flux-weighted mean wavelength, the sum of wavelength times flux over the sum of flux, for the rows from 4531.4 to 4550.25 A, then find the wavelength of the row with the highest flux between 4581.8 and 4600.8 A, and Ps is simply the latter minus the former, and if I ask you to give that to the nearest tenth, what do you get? 48.9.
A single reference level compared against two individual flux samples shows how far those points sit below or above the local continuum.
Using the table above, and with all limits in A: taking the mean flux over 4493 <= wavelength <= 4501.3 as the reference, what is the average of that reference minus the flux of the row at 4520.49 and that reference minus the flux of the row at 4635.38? -18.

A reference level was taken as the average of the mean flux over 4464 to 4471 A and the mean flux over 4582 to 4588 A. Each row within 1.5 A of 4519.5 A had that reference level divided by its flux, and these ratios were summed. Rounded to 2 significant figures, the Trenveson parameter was 2.9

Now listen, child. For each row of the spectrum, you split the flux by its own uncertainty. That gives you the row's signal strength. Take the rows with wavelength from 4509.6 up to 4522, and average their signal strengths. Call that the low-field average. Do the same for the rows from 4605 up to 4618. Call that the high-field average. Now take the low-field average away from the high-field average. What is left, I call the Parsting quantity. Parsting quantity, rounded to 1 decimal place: 0.1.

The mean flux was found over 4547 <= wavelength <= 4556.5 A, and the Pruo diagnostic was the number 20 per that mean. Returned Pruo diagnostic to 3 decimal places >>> 0.105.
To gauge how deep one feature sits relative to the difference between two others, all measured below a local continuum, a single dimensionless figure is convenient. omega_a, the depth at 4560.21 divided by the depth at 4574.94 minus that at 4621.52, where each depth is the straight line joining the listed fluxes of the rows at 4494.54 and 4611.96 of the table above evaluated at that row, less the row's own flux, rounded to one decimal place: -3.5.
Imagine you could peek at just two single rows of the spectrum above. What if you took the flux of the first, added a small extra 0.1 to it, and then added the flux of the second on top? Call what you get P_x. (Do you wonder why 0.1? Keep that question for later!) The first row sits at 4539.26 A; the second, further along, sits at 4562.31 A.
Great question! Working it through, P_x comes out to 449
